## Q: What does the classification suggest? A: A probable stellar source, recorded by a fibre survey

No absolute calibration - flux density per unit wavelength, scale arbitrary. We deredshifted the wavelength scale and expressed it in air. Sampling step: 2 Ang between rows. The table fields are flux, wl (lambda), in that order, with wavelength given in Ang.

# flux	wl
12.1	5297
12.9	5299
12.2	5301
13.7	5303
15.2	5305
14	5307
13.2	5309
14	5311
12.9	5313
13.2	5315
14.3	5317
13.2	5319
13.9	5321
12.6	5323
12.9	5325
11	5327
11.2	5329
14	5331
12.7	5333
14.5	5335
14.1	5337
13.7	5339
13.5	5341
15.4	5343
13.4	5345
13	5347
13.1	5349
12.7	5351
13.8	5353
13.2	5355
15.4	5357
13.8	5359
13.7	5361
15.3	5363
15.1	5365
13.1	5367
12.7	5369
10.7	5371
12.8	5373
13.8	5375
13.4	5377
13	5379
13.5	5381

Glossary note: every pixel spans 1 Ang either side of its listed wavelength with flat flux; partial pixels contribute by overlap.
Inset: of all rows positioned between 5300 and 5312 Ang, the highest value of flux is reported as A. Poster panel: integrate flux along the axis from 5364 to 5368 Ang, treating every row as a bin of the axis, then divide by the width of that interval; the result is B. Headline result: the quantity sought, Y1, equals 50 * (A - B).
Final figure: 55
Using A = 15.2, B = 14.1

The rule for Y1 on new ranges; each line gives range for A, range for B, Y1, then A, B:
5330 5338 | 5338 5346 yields 25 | 14.5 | 14.0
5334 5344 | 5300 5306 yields 85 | 15.4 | 13.7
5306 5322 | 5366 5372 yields 107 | 14.3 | 12.2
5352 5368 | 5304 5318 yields 79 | 15.4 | 13.8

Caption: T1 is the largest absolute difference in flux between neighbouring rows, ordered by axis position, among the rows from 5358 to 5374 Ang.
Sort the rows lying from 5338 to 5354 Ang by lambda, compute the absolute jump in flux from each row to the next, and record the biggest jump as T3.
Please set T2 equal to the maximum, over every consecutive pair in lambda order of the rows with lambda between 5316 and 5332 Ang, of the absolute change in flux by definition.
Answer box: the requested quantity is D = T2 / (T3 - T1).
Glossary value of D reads -28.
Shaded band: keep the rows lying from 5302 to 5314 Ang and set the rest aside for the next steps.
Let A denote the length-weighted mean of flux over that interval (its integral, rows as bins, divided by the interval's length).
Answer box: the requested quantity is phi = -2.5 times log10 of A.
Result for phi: -2.85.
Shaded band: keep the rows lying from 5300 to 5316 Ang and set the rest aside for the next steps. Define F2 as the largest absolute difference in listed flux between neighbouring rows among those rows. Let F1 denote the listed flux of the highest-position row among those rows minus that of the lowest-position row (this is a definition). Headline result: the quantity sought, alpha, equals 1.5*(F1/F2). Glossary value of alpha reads 1.0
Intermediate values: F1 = 1.0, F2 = 1.50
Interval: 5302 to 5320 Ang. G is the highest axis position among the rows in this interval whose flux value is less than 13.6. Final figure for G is 5319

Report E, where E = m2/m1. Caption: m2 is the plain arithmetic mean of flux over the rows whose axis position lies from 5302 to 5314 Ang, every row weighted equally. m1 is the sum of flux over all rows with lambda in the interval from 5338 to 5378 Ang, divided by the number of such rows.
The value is 1.02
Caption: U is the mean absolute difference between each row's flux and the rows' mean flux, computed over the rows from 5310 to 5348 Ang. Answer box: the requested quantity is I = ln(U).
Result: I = -0.25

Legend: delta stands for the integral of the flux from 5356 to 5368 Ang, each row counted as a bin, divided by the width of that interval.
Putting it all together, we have 14.40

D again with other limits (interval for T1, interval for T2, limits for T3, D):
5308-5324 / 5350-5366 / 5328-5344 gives 1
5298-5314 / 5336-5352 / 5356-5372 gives 4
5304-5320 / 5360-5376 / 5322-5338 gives 1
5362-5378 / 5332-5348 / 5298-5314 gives -3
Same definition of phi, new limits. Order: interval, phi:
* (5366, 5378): -2.76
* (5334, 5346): -2.87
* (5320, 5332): -2.75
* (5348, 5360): -2.84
